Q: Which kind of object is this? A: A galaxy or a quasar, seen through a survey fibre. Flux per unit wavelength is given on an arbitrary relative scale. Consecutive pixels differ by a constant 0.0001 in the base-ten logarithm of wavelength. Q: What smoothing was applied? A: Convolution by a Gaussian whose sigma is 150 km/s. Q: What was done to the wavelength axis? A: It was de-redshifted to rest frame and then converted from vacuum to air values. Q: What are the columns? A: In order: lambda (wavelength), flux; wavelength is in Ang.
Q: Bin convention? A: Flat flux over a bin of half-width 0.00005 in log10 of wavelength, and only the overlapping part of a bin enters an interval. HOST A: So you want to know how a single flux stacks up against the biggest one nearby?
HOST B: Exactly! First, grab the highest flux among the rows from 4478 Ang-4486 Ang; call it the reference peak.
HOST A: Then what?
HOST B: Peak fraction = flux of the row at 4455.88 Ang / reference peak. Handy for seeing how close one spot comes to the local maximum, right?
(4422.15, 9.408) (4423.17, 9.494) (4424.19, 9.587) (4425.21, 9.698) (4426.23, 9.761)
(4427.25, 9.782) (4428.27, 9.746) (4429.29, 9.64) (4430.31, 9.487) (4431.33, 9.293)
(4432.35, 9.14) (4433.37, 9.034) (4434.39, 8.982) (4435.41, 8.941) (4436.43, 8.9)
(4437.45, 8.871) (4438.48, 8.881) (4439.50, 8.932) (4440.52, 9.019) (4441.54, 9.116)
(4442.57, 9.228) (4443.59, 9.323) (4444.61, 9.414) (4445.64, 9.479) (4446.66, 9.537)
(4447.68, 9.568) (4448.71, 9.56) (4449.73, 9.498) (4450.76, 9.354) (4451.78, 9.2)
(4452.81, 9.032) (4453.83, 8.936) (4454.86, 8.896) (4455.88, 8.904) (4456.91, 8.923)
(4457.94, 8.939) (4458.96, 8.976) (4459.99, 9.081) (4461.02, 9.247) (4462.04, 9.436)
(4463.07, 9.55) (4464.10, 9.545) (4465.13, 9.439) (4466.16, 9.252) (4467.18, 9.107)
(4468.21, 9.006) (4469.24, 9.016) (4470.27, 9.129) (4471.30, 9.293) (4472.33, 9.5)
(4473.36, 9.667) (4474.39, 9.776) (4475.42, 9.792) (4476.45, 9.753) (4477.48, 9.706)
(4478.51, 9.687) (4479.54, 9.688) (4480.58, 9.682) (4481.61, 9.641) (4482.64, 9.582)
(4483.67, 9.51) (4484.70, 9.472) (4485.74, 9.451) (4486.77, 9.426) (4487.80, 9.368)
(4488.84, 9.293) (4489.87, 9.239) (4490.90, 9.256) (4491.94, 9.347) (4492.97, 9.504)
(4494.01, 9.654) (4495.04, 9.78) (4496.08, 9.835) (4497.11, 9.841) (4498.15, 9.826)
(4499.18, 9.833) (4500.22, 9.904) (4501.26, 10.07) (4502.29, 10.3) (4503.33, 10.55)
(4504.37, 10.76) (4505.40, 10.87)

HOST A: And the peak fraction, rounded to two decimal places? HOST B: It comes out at 0.92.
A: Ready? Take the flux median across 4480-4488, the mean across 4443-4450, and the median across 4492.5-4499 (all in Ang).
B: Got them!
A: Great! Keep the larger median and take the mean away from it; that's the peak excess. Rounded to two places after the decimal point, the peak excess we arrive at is 0.32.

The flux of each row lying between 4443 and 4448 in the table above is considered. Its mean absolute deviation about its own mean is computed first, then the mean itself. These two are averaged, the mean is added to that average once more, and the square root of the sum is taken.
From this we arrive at 3.77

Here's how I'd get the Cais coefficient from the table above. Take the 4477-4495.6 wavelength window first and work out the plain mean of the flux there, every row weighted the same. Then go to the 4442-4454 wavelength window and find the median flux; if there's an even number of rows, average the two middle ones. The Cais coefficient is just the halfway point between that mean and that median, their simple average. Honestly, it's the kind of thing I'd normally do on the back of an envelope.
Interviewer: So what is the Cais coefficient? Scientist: 9.4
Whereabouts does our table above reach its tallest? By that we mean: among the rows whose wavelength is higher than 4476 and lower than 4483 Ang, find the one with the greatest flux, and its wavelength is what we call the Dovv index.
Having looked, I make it 4476.45 Ang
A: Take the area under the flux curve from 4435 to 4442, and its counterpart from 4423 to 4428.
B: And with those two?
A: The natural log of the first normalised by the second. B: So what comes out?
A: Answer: 0.3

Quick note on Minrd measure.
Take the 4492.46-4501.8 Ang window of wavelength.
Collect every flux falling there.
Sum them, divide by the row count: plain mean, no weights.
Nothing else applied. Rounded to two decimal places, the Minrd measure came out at 9.81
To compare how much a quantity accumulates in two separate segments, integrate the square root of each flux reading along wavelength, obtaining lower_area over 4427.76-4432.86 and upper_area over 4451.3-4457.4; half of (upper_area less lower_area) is 1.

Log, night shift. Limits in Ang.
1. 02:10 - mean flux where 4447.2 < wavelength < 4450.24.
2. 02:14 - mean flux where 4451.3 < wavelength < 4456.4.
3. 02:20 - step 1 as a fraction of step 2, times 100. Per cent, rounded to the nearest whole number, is 106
